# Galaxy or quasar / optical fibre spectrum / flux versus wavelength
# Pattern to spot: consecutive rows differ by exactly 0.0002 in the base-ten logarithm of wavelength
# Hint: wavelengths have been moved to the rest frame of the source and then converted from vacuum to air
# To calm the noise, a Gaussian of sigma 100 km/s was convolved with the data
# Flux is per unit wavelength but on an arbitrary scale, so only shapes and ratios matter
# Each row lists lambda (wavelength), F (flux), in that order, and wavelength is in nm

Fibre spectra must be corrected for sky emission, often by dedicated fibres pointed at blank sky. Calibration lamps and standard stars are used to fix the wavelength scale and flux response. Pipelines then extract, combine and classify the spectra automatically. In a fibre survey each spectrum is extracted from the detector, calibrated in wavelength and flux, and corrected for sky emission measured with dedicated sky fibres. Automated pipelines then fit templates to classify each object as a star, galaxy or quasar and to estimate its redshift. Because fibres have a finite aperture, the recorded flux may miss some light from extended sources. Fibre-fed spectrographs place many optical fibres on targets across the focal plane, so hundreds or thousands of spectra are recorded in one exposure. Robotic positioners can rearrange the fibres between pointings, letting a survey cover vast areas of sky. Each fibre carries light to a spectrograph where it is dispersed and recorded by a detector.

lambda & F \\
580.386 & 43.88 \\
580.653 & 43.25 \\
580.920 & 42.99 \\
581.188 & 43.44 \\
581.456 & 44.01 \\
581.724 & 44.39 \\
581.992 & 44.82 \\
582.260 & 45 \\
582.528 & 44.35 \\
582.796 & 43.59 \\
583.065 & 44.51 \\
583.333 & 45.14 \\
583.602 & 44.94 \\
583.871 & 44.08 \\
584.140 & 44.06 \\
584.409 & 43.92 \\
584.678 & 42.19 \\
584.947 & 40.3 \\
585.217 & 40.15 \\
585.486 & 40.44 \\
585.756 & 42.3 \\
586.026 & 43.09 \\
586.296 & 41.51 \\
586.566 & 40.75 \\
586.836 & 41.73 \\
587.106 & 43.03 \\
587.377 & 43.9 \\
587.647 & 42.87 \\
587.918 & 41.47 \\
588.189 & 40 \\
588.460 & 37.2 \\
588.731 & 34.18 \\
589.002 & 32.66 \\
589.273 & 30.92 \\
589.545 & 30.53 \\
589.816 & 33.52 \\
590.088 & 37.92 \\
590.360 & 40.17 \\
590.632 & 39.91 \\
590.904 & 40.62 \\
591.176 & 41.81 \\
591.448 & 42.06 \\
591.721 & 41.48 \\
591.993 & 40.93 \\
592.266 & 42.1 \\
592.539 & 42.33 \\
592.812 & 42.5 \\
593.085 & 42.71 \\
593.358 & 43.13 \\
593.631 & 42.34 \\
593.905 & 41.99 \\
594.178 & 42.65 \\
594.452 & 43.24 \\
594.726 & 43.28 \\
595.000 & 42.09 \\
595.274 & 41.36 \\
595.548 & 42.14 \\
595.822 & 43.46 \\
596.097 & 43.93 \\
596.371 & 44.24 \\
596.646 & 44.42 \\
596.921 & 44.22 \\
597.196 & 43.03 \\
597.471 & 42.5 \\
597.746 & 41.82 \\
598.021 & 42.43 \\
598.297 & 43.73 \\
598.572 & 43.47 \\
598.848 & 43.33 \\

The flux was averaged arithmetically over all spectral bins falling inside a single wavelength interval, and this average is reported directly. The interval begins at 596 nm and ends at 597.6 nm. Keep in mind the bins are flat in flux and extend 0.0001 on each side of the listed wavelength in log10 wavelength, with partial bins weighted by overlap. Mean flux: 43.7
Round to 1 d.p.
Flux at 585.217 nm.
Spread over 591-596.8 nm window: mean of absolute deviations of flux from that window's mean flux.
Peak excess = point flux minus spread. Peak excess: 39.4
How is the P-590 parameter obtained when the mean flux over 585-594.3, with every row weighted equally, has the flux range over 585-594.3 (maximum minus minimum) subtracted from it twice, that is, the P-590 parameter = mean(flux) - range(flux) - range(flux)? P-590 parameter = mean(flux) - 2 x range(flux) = 13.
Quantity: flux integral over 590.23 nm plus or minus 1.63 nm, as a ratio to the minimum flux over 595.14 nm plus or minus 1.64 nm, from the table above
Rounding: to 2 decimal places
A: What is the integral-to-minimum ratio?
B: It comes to 2.93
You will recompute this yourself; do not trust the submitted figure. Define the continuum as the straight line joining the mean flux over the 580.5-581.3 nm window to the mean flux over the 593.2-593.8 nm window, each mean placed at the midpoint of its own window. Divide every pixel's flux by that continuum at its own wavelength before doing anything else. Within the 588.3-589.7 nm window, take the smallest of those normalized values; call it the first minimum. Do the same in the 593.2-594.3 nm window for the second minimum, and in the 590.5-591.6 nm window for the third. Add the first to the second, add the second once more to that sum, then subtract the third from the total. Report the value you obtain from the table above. 1.75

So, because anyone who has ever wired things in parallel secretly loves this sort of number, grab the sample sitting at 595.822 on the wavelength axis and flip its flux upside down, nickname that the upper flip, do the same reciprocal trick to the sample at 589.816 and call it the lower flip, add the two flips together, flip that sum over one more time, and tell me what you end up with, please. 18.9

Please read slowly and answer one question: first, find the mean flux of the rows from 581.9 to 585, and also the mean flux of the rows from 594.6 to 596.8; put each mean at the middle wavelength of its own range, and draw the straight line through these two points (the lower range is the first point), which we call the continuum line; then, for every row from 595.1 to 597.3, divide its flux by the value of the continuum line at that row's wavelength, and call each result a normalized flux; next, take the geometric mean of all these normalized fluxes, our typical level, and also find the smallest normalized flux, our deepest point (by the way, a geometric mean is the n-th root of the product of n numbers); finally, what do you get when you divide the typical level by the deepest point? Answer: 1.05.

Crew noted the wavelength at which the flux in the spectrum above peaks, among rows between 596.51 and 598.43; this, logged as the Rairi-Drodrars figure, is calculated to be 596.646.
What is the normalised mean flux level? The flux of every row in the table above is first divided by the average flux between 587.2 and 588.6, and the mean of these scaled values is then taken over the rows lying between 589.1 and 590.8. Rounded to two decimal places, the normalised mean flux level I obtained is 0.86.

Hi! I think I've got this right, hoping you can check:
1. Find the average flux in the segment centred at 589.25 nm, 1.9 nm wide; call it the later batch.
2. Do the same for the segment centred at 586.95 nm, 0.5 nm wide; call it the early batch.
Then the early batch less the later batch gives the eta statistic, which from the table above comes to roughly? 8.5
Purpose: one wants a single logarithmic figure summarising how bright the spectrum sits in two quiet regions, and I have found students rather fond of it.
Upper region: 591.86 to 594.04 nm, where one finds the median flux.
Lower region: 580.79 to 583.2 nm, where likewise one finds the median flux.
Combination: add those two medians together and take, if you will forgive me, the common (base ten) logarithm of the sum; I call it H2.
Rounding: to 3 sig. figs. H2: 1.94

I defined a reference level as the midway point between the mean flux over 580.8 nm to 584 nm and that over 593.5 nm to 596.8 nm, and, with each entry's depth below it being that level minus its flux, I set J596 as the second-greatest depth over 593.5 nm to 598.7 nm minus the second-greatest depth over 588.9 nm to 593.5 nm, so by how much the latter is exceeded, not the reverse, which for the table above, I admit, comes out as -11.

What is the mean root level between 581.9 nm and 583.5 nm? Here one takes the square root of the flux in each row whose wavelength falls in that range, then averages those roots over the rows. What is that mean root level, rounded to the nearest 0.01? 6.68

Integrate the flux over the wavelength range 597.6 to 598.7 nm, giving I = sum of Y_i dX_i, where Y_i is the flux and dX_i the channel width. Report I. 47.2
